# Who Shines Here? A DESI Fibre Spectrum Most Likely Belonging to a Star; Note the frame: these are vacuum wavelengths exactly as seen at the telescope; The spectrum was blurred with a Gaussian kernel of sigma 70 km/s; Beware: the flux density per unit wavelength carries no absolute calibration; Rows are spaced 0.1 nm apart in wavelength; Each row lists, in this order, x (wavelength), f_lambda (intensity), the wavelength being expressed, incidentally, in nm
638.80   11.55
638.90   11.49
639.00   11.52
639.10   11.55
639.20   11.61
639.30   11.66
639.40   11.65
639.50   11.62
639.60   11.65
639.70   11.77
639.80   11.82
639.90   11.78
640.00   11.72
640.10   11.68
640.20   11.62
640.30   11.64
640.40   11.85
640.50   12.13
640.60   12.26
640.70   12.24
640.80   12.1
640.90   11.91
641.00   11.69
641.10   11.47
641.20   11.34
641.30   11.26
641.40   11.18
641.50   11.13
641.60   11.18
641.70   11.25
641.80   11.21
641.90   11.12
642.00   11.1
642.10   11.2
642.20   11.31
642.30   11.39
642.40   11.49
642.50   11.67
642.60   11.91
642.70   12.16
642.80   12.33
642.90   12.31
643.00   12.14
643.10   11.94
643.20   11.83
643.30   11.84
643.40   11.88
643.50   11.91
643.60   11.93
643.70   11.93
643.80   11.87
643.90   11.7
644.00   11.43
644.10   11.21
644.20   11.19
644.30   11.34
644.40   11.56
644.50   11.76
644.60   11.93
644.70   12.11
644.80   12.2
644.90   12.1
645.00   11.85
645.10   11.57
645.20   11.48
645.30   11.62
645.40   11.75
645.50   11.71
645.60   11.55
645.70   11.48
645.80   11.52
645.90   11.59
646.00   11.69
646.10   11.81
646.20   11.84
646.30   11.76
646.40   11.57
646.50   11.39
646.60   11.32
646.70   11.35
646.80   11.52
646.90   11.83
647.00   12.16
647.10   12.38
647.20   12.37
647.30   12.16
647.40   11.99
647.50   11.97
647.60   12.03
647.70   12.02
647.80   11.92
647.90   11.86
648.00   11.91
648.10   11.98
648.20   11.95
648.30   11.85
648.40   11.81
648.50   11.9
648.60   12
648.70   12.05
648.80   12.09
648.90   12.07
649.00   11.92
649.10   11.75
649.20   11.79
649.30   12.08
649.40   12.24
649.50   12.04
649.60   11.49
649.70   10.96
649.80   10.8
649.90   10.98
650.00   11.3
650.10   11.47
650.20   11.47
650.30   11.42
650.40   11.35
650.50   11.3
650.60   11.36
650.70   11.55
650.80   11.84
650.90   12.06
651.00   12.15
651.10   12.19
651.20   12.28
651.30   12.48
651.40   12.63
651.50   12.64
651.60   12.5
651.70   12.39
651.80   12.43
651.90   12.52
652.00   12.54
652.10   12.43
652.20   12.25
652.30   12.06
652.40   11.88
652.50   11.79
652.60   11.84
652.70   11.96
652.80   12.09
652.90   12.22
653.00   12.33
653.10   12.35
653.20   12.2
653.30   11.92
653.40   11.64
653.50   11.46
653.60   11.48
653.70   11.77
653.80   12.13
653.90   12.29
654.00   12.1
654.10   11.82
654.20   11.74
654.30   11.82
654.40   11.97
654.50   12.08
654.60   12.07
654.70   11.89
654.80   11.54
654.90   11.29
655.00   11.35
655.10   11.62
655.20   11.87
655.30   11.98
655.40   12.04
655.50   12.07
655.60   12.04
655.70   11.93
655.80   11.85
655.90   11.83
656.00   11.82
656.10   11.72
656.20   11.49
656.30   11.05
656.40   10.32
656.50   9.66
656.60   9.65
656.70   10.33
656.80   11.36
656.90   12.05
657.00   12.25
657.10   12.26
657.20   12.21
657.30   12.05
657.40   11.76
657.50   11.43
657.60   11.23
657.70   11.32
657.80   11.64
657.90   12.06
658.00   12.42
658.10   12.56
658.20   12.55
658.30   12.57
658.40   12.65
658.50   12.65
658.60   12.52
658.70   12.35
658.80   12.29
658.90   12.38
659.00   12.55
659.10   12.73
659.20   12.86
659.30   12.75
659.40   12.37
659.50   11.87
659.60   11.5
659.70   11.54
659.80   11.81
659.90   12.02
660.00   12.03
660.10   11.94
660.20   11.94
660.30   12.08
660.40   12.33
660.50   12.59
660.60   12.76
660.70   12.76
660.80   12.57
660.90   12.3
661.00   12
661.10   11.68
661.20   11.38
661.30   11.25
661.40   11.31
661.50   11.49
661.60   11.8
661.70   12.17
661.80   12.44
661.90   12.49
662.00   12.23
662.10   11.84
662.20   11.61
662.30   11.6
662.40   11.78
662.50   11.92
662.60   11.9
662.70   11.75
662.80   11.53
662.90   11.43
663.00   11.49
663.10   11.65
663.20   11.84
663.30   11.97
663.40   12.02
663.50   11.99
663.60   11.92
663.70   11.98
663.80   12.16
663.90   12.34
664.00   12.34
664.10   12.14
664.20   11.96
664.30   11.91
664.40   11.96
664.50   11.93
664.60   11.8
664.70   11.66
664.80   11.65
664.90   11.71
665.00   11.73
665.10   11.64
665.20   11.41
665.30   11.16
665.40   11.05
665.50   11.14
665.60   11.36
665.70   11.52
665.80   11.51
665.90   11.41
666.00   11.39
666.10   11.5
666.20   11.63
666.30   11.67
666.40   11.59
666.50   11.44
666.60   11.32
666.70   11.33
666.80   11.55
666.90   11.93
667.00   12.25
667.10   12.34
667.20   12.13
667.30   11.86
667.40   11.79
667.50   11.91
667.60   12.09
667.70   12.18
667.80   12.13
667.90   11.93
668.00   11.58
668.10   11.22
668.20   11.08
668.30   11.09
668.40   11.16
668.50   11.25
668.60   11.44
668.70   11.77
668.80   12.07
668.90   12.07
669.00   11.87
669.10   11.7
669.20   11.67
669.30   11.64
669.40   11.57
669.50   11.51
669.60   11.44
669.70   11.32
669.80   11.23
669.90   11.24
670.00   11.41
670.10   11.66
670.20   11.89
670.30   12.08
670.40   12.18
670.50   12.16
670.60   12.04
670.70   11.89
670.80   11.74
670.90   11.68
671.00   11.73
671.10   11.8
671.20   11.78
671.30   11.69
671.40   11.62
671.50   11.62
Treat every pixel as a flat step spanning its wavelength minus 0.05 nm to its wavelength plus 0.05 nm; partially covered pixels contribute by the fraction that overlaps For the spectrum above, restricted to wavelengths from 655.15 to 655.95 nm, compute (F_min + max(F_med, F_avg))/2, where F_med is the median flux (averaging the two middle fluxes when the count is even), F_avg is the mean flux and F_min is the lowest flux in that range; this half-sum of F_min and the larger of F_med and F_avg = 11.9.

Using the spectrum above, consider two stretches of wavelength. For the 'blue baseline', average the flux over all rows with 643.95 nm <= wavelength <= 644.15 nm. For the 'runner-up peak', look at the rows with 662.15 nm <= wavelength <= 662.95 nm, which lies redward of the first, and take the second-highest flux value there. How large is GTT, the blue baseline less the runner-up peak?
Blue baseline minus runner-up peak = -0.6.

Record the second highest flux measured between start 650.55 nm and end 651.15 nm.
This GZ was 12.15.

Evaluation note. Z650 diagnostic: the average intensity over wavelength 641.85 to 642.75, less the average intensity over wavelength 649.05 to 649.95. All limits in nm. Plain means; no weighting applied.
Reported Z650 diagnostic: -0.09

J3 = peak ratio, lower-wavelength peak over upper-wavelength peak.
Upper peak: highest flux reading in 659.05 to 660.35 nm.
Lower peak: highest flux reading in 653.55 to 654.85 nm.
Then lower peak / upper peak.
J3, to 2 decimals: 0.96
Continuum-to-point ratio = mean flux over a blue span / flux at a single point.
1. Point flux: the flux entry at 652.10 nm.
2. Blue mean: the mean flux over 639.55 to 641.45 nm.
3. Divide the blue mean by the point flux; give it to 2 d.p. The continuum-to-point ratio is 0.94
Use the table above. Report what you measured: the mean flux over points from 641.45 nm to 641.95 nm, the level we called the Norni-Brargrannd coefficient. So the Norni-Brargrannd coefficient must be 11.2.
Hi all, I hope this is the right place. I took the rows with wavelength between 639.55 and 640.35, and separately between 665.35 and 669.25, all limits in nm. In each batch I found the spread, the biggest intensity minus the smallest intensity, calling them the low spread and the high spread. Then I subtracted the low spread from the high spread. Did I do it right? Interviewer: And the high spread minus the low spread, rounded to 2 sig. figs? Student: 1.1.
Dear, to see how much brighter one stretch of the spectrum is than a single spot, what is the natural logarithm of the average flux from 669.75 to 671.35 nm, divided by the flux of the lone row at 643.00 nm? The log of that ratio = -0.032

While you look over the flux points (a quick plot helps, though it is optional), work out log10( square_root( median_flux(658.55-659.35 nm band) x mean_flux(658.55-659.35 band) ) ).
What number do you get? 1.10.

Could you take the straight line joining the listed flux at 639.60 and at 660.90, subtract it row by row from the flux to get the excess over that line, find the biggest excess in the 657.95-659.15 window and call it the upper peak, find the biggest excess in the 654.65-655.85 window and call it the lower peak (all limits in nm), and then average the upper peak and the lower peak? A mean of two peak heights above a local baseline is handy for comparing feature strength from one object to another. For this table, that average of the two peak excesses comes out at 0.21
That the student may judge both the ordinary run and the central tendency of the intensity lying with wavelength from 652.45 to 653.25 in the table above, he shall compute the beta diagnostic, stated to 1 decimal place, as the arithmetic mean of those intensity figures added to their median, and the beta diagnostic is 24.2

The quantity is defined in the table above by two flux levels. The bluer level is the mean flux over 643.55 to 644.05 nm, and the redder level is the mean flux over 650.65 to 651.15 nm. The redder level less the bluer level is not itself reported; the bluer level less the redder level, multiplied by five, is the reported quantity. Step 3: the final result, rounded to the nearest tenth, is -0.9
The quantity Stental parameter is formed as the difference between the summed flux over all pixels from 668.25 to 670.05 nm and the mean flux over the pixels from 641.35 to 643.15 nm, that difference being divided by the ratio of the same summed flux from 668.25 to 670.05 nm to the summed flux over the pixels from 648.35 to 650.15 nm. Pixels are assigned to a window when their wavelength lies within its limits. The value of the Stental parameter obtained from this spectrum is 199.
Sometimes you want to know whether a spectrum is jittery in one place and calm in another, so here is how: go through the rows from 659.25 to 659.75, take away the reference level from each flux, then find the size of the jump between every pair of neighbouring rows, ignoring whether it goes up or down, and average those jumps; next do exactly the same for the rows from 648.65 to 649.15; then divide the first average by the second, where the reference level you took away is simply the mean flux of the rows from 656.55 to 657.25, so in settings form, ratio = 3.4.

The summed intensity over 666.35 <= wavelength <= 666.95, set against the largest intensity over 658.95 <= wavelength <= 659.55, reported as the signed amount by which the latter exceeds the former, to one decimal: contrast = -56.3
